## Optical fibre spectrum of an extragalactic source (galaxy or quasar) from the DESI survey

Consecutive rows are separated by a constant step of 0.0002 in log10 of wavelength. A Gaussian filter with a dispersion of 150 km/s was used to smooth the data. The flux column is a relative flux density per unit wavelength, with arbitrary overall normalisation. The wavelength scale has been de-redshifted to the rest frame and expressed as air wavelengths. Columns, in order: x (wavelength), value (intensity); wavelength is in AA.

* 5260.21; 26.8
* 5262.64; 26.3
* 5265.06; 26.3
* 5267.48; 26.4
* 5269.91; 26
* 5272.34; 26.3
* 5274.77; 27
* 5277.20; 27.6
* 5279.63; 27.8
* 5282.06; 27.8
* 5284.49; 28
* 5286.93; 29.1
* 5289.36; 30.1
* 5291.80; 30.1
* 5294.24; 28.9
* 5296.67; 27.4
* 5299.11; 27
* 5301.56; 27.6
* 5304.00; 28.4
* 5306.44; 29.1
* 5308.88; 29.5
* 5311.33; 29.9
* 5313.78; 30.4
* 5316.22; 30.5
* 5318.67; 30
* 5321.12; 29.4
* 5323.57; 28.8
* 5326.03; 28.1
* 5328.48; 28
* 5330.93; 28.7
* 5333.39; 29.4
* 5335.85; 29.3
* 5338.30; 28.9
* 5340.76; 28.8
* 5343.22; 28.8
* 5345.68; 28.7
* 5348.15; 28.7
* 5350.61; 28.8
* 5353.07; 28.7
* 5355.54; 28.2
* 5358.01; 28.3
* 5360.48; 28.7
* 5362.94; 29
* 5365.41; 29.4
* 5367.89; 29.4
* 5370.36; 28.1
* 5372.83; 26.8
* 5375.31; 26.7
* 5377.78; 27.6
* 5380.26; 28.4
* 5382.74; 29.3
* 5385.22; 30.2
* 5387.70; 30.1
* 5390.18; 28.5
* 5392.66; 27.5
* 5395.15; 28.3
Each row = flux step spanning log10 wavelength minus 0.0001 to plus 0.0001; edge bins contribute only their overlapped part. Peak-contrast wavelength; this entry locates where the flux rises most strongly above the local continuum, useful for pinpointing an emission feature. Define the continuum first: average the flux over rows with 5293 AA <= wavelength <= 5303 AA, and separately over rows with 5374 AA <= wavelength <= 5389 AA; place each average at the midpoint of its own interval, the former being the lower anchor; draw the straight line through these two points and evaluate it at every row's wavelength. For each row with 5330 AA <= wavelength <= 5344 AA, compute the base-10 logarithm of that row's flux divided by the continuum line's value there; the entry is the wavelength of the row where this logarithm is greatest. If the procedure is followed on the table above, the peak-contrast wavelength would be 5333.39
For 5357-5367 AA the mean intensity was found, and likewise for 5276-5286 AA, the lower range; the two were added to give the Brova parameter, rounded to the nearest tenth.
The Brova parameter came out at 56.7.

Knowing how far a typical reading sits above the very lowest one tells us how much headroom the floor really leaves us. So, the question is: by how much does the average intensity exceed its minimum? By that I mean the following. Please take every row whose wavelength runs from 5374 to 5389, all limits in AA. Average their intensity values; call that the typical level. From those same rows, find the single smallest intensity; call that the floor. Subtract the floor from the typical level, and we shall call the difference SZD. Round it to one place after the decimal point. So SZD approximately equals 2.0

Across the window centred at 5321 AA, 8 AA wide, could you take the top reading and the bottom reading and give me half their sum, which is 29.4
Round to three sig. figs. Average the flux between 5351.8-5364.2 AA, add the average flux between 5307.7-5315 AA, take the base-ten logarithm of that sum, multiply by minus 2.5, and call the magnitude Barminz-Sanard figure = -4.42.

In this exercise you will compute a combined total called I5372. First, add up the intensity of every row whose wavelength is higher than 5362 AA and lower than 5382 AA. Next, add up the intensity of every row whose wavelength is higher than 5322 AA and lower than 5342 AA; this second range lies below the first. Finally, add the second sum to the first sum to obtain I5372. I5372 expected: 455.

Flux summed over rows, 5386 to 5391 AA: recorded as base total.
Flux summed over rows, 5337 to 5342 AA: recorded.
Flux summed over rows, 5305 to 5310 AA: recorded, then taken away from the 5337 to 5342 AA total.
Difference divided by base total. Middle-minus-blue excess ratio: -0.015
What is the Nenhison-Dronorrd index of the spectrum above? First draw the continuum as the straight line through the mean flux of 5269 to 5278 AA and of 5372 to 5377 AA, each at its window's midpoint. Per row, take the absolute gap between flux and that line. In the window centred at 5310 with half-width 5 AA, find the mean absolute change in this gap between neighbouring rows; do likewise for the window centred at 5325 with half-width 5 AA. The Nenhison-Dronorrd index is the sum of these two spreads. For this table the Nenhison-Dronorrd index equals 0.90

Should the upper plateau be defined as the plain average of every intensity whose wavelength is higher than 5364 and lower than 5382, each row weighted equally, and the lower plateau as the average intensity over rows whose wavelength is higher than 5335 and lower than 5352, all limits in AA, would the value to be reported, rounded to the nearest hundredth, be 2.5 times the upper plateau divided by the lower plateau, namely 2.43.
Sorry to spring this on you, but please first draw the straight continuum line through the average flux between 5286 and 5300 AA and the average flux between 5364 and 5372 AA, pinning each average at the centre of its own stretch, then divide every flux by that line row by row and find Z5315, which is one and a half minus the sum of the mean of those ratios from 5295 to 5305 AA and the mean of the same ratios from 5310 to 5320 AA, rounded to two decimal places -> -0.51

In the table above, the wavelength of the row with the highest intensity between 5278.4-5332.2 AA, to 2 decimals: 5316.22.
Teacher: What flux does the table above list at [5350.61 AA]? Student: 28.8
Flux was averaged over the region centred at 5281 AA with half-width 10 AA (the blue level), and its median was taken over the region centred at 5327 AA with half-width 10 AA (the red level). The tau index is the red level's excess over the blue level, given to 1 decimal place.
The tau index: 1.1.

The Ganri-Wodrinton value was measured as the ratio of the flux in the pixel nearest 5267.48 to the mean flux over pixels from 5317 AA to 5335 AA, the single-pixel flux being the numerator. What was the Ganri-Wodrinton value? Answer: 0.91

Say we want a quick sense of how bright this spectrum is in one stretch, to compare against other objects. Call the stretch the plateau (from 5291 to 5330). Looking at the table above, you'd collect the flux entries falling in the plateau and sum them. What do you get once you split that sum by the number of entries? 28.9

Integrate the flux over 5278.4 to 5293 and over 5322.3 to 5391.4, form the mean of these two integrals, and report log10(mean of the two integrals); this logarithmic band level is 3.079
